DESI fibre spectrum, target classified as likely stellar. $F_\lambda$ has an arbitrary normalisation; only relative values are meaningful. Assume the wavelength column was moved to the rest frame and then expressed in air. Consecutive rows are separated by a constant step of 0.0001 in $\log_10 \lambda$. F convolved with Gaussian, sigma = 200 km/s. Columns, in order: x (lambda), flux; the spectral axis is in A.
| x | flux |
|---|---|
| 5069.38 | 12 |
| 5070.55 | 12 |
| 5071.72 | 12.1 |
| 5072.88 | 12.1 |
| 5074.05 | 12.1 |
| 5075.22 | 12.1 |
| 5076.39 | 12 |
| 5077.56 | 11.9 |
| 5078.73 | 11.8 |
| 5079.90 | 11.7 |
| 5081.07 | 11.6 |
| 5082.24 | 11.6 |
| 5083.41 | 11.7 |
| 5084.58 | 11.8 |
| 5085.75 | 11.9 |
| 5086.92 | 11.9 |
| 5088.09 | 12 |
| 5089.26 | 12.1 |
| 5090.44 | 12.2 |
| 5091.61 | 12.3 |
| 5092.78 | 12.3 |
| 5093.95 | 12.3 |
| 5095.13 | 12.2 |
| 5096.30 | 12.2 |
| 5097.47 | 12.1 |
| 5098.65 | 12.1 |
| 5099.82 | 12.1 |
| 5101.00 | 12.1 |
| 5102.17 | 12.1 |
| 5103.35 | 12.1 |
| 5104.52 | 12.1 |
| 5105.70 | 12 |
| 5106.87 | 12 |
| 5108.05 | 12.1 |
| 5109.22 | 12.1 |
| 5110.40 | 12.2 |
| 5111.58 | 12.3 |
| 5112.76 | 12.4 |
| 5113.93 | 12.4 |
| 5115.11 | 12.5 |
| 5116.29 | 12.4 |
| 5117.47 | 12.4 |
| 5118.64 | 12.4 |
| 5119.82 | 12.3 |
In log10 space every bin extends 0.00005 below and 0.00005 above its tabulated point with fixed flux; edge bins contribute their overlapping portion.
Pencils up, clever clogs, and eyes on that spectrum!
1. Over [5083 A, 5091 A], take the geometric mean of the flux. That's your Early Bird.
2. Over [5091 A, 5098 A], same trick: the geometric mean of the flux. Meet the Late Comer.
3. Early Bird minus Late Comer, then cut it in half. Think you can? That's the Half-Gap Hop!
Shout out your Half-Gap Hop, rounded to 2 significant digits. -0.15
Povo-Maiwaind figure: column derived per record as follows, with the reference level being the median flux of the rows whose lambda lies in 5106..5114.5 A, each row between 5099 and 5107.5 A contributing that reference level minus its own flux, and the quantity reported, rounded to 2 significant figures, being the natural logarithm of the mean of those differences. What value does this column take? -2.1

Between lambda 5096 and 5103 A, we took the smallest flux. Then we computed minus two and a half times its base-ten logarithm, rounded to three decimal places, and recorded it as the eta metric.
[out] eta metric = -2.707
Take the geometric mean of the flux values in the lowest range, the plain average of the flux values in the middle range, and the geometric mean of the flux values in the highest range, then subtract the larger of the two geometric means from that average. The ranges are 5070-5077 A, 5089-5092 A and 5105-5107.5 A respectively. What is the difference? 0.1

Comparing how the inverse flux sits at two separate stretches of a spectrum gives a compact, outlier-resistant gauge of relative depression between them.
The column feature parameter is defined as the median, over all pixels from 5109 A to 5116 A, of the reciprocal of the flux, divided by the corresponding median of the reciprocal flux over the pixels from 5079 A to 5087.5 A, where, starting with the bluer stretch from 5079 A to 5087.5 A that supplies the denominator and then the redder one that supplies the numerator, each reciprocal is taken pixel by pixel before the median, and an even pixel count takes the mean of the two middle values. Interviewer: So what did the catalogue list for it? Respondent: 0.95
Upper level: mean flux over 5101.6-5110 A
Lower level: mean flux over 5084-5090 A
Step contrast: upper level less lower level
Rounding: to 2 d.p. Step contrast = 0.13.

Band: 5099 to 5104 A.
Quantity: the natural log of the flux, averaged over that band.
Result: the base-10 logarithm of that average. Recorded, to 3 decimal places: 0.397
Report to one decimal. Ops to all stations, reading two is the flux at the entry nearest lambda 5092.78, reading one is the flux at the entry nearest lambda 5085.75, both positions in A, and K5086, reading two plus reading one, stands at 24.2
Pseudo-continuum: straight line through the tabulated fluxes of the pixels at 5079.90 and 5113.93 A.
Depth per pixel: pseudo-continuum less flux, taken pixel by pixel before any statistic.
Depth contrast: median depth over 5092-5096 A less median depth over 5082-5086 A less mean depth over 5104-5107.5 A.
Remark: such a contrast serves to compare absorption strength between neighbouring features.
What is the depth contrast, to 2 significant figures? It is -0.54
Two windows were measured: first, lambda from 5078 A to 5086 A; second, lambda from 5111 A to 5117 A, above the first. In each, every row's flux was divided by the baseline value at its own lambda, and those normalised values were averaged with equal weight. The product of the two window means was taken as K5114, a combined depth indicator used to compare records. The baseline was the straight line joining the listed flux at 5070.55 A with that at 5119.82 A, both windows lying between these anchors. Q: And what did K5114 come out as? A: 0.98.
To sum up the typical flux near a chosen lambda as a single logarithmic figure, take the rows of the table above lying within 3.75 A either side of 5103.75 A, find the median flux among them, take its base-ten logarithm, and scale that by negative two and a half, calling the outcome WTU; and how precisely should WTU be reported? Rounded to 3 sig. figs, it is -2.71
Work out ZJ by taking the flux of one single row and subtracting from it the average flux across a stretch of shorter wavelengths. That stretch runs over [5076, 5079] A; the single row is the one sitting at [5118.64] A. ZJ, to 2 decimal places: 0.50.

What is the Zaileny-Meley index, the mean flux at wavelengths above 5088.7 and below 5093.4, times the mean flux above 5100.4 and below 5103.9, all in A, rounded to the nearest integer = 148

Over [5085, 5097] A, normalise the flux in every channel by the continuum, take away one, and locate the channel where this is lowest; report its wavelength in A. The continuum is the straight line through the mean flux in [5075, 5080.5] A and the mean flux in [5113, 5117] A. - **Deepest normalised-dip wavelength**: 5086.92 A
